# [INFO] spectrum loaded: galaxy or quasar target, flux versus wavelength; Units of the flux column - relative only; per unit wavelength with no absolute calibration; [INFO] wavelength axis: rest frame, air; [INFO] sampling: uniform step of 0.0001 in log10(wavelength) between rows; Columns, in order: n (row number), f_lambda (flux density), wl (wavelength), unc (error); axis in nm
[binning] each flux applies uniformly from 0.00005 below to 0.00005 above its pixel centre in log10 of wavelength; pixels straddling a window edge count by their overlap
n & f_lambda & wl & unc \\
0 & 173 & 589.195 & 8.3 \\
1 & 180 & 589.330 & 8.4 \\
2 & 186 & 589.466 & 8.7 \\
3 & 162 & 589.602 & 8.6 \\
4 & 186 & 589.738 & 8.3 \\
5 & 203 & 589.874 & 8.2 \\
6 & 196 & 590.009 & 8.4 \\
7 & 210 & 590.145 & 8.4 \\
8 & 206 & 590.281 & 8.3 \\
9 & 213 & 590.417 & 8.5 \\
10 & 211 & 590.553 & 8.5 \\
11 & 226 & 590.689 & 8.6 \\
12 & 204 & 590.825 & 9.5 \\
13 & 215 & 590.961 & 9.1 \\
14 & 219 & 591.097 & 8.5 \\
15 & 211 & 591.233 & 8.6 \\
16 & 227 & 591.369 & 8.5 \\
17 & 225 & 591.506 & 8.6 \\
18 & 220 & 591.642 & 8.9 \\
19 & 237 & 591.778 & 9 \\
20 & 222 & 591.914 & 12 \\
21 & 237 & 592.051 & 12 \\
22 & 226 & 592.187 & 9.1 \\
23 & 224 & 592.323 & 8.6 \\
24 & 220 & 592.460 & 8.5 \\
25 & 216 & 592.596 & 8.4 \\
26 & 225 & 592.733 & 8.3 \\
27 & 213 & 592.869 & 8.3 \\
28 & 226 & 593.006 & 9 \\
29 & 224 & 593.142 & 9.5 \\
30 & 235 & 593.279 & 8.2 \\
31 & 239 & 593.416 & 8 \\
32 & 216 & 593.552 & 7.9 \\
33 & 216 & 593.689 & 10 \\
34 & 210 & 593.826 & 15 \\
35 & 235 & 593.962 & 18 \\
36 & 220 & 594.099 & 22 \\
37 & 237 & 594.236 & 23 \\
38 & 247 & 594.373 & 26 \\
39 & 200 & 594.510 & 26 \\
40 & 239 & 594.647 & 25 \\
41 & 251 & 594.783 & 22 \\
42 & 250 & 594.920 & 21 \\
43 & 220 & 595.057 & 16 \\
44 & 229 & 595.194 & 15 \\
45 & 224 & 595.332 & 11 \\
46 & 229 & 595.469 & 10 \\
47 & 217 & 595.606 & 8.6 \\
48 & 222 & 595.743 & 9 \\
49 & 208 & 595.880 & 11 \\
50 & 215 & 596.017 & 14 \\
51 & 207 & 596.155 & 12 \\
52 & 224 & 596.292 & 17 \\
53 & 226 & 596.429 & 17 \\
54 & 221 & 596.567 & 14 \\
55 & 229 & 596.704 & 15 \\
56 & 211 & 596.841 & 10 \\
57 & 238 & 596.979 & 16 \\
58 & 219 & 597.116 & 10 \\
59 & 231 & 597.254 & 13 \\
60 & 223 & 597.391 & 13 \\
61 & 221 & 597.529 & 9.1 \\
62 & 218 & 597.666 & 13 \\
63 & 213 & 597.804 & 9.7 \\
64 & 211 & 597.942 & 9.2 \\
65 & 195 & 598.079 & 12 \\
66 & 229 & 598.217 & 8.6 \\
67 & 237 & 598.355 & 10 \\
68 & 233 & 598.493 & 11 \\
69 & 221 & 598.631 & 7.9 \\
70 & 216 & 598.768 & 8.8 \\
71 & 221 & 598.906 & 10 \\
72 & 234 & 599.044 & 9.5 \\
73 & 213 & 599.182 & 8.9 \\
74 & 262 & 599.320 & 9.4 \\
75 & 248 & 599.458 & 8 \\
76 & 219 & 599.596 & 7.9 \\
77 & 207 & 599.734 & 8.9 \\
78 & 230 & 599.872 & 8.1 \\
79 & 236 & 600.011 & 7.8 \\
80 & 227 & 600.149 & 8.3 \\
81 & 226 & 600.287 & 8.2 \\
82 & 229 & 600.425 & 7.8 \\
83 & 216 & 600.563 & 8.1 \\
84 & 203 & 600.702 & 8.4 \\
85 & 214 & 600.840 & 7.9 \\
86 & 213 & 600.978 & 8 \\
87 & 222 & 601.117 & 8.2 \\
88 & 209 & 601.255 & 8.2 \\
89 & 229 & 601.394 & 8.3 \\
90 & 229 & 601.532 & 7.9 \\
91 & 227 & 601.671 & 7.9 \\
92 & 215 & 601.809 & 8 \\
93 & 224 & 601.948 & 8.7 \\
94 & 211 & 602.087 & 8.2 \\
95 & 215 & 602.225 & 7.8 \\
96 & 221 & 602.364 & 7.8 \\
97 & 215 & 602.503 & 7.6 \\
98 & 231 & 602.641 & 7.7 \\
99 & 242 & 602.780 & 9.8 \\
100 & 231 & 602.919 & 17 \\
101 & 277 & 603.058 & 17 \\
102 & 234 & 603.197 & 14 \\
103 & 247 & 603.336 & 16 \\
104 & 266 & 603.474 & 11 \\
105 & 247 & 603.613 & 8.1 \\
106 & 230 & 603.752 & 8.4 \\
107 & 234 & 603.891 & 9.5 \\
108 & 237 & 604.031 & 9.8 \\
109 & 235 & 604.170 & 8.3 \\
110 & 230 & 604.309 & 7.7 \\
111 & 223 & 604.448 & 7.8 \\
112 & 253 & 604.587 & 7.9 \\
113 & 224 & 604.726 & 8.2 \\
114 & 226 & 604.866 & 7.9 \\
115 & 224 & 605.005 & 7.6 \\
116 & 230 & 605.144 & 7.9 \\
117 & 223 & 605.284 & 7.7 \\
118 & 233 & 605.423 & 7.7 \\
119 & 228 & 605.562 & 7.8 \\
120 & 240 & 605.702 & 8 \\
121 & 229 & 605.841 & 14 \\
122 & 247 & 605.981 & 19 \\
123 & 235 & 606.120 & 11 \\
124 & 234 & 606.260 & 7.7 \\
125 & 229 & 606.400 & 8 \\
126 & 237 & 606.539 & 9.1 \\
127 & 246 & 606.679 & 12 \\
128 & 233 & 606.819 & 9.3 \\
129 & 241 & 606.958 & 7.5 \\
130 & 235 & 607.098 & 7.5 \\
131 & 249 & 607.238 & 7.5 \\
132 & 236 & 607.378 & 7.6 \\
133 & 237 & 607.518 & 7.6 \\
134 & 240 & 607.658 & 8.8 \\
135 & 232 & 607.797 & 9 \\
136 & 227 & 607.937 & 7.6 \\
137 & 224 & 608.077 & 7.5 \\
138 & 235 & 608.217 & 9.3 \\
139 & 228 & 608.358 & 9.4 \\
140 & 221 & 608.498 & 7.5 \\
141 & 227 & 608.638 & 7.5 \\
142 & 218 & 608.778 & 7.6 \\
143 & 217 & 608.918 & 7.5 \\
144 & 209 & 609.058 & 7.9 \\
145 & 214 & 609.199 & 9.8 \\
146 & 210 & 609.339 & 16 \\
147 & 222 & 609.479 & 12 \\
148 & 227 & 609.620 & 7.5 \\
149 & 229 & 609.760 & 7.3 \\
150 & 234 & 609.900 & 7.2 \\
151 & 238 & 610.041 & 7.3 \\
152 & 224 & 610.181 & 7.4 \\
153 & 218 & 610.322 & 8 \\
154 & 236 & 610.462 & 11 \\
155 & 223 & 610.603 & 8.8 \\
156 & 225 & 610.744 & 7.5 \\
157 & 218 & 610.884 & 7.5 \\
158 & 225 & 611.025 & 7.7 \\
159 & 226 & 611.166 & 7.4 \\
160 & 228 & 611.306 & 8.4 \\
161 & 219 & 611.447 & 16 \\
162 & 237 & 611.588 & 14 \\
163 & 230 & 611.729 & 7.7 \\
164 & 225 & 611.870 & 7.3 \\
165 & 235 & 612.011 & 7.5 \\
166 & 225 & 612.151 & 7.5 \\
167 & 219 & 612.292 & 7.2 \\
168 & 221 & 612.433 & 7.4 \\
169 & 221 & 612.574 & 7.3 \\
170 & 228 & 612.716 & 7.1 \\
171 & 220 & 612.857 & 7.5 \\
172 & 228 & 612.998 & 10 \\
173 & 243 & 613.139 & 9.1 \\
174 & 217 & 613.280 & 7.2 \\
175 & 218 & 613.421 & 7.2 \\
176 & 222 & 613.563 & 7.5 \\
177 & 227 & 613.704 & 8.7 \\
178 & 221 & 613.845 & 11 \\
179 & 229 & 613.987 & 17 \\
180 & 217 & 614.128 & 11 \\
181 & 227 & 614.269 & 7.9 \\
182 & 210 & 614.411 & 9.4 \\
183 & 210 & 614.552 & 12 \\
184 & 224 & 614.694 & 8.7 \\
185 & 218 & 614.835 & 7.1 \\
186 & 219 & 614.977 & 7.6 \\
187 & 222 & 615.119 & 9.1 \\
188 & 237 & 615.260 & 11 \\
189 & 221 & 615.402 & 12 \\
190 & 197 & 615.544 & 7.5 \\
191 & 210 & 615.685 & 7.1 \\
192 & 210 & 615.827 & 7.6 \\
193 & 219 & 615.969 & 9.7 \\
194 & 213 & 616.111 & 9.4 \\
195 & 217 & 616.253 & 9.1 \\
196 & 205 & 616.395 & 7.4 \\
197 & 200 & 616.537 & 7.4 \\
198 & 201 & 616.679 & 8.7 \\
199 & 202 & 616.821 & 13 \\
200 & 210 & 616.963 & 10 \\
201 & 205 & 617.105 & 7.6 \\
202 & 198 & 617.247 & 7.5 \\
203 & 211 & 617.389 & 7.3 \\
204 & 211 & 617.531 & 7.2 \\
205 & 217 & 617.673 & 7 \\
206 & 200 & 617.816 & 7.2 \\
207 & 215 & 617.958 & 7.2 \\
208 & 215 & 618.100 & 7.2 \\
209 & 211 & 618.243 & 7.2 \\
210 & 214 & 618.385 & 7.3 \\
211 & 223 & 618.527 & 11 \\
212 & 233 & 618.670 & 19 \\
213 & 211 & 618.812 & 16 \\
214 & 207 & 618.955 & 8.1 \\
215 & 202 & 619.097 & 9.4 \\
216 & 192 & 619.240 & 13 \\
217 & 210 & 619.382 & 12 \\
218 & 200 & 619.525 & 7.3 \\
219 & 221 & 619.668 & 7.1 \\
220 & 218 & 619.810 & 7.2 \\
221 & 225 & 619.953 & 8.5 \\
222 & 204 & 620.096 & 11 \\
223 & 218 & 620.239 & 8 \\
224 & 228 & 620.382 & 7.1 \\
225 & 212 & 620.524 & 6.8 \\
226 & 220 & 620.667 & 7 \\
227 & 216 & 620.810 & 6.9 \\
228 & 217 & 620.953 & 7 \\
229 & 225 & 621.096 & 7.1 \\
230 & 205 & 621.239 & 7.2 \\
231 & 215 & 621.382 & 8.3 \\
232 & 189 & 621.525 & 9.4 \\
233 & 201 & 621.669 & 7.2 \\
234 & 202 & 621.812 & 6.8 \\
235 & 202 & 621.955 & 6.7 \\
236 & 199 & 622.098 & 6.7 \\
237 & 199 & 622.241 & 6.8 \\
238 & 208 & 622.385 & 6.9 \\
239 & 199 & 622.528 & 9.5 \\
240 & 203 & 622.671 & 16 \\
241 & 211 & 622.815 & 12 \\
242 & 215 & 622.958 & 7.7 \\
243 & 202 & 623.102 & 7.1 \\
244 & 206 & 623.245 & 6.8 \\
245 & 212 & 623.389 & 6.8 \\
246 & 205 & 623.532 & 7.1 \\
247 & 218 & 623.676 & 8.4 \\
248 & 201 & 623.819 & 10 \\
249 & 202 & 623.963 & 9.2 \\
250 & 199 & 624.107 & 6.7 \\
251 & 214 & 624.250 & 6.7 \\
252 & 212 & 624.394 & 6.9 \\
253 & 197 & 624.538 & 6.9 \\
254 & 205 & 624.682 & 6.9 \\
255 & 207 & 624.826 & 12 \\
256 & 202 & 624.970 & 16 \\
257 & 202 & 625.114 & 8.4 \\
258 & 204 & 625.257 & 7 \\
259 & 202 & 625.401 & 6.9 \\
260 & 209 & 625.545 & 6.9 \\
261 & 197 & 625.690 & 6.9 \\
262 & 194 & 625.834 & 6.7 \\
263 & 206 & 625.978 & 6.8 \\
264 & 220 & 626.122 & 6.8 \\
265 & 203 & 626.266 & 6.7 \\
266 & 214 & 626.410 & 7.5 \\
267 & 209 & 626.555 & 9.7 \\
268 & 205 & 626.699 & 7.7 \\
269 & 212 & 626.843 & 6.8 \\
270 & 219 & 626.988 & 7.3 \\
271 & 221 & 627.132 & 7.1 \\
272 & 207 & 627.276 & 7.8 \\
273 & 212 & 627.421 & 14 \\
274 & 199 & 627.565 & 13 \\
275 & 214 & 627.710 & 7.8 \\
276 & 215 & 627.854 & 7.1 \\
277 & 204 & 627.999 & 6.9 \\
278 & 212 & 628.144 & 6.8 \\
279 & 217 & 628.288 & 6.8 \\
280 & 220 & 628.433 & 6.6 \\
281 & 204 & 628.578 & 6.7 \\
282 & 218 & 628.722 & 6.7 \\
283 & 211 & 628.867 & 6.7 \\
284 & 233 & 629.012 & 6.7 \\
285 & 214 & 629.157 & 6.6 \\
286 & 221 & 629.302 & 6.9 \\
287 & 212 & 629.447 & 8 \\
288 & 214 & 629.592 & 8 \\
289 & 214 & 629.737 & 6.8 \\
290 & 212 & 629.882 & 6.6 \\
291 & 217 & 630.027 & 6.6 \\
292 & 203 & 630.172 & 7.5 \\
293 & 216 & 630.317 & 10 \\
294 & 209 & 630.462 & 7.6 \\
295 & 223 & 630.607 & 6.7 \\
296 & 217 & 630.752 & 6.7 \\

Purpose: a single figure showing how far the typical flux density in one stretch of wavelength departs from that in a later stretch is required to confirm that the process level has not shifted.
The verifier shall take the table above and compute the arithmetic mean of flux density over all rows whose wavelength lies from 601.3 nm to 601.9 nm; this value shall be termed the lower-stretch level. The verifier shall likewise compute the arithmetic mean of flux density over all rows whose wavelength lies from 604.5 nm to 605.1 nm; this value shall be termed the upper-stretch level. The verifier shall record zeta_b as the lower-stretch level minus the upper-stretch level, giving -7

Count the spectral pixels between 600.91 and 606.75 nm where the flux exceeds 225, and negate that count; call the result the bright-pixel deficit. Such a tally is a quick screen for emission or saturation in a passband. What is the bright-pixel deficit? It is -29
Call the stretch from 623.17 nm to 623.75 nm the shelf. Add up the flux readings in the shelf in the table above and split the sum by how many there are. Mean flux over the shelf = 210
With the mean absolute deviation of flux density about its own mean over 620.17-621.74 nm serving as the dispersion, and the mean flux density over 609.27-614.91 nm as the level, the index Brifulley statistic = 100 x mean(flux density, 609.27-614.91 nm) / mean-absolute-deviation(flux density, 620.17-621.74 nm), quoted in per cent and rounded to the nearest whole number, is 2677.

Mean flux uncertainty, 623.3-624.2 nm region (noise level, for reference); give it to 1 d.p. 8.0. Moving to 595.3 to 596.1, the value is 10.6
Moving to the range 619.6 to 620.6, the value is 8.0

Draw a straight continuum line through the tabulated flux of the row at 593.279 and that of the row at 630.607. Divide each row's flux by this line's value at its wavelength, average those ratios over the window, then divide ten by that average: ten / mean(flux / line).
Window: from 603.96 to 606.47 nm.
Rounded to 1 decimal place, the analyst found 10.0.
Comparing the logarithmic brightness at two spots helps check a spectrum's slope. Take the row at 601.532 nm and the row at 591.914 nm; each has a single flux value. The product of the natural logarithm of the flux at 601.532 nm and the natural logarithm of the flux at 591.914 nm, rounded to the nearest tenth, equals 29.4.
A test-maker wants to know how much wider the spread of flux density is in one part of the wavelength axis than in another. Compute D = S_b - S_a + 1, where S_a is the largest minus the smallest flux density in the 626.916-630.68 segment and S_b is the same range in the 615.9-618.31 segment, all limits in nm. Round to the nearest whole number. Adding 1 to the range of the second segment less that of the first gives -12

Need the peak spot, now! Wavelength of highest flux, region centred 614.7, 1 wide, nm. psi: 614.269 nm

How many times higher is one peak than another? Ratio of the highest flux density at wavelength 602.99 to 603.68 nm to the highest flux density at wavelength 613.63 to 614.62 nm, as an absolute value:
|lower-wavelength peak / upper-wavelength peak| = 1.210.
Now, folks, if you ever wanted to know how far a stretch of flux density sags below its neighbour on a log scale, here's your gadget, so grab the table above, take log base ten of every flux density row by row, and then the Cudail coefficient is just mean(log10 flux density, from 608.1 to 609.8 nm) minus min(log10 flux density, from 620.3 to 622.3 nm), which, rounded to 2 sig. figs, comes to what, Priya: 0.068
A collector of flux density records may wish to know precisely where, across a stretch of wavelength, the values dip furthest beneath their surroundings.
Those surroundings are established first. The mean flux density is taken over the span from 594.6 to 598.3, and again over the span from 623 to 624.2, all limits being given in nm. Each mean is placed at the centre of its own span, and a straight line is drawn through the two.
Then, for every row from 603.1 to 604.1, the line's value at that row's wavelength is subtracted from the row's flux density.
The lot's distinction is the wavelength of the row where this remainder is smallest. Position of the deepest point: 603.752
